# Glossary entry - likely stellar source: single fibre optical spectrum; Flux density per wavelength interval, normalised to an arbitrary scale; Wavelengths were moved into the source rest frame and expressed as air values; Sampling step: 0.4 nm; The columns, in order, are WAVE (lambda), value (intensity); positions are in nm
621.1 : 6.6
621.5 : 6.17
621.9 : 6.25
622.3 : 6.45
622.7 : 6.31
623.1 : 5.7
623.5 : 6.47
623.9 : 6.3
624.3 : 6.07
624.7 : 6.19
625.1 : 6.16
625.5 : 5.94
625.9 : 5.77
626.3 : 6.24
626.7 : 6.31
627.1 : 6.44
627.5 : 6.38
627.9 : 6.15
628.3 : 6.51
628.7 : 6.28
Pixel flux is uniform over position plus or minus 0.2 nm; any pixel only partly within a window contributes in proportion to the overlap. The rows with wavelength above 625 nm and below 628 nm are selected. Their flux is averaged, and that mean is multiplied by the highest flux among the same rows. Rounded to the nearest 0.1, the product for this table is 39.8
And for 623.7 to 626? 38.3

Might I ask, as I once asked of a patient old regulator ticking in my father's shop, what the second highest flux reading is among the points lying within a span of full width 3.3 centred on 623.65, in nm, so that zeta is 6.45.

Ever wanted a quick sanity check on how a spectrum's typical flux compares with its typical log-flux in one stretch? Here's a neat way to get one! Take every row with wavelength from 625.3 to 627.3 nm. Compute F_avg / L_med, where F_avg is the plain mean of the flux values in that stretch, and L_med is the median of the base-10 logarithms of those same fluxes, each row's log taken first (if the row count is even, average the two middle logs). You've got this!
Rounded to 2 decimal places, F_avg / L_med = 7.72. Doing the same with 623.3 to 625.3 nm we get 7.88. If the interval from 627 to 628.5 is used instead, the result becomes 7.89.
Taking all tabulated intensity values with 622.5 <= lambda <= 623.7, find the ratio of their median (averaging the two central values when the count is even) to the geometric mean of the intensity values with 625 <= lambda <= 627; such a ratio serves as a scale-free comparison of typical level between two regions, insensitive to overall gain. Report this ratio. 1.04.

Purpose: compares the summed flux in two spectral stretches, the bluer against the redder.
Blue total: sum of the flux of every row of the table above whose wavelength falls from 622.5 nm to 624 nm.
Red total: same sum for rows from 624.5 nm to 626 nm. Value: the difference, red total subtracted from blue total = 0.7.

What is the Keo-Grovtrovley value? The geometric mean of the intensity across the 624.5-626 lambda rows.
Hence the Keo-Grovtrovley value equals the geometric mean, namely 6.01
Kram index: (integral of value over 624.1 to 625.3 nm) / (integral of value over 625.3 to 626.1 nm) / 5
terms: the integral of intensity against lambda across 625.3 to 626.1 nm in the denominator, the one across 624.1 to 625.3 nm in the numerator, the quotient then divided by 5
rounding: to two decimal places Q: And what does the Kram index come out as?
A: 0.31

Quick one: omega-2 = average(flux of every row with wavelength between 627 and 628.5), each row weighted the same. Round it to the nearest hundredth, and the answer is 6.37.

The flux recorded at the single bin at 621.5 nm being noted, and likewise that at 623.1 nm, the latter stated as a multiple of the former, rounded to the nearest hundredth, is 0.92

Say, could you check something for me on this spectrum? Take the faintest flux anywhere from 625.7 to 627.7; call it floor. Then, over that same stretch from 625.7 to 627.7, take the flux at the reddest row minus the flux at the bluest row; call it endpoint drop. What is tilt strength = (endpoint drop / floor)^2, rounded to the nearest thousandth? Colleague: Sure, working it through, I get 0.011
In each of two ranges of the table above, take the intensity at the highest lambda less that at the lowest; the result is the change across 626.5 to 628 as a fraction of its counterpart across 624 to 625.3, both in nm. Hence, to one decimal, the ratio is -1.8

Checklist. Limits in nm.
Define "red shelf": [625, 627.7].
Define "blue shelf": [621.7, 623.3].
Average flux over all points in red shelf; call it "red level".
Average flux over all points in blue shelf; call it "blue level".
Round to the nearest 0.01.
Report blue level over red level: 1.00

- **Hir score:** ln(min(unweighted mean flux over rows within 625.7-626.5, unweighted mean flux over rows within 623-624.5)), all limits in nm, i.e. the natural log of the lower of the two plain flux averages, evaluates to 1.79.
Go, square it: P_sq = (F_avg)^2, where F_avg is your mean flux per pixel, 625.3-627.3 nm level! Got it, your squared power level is 37.7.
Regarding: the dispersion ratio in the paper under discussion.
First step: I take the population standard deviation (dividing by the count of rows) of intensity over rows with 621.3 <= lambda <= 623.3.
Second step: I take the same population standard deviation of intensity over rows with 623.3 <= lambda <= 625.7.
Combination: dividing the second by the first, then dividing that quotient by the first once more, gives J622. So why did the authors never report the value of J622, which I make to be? 2.6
